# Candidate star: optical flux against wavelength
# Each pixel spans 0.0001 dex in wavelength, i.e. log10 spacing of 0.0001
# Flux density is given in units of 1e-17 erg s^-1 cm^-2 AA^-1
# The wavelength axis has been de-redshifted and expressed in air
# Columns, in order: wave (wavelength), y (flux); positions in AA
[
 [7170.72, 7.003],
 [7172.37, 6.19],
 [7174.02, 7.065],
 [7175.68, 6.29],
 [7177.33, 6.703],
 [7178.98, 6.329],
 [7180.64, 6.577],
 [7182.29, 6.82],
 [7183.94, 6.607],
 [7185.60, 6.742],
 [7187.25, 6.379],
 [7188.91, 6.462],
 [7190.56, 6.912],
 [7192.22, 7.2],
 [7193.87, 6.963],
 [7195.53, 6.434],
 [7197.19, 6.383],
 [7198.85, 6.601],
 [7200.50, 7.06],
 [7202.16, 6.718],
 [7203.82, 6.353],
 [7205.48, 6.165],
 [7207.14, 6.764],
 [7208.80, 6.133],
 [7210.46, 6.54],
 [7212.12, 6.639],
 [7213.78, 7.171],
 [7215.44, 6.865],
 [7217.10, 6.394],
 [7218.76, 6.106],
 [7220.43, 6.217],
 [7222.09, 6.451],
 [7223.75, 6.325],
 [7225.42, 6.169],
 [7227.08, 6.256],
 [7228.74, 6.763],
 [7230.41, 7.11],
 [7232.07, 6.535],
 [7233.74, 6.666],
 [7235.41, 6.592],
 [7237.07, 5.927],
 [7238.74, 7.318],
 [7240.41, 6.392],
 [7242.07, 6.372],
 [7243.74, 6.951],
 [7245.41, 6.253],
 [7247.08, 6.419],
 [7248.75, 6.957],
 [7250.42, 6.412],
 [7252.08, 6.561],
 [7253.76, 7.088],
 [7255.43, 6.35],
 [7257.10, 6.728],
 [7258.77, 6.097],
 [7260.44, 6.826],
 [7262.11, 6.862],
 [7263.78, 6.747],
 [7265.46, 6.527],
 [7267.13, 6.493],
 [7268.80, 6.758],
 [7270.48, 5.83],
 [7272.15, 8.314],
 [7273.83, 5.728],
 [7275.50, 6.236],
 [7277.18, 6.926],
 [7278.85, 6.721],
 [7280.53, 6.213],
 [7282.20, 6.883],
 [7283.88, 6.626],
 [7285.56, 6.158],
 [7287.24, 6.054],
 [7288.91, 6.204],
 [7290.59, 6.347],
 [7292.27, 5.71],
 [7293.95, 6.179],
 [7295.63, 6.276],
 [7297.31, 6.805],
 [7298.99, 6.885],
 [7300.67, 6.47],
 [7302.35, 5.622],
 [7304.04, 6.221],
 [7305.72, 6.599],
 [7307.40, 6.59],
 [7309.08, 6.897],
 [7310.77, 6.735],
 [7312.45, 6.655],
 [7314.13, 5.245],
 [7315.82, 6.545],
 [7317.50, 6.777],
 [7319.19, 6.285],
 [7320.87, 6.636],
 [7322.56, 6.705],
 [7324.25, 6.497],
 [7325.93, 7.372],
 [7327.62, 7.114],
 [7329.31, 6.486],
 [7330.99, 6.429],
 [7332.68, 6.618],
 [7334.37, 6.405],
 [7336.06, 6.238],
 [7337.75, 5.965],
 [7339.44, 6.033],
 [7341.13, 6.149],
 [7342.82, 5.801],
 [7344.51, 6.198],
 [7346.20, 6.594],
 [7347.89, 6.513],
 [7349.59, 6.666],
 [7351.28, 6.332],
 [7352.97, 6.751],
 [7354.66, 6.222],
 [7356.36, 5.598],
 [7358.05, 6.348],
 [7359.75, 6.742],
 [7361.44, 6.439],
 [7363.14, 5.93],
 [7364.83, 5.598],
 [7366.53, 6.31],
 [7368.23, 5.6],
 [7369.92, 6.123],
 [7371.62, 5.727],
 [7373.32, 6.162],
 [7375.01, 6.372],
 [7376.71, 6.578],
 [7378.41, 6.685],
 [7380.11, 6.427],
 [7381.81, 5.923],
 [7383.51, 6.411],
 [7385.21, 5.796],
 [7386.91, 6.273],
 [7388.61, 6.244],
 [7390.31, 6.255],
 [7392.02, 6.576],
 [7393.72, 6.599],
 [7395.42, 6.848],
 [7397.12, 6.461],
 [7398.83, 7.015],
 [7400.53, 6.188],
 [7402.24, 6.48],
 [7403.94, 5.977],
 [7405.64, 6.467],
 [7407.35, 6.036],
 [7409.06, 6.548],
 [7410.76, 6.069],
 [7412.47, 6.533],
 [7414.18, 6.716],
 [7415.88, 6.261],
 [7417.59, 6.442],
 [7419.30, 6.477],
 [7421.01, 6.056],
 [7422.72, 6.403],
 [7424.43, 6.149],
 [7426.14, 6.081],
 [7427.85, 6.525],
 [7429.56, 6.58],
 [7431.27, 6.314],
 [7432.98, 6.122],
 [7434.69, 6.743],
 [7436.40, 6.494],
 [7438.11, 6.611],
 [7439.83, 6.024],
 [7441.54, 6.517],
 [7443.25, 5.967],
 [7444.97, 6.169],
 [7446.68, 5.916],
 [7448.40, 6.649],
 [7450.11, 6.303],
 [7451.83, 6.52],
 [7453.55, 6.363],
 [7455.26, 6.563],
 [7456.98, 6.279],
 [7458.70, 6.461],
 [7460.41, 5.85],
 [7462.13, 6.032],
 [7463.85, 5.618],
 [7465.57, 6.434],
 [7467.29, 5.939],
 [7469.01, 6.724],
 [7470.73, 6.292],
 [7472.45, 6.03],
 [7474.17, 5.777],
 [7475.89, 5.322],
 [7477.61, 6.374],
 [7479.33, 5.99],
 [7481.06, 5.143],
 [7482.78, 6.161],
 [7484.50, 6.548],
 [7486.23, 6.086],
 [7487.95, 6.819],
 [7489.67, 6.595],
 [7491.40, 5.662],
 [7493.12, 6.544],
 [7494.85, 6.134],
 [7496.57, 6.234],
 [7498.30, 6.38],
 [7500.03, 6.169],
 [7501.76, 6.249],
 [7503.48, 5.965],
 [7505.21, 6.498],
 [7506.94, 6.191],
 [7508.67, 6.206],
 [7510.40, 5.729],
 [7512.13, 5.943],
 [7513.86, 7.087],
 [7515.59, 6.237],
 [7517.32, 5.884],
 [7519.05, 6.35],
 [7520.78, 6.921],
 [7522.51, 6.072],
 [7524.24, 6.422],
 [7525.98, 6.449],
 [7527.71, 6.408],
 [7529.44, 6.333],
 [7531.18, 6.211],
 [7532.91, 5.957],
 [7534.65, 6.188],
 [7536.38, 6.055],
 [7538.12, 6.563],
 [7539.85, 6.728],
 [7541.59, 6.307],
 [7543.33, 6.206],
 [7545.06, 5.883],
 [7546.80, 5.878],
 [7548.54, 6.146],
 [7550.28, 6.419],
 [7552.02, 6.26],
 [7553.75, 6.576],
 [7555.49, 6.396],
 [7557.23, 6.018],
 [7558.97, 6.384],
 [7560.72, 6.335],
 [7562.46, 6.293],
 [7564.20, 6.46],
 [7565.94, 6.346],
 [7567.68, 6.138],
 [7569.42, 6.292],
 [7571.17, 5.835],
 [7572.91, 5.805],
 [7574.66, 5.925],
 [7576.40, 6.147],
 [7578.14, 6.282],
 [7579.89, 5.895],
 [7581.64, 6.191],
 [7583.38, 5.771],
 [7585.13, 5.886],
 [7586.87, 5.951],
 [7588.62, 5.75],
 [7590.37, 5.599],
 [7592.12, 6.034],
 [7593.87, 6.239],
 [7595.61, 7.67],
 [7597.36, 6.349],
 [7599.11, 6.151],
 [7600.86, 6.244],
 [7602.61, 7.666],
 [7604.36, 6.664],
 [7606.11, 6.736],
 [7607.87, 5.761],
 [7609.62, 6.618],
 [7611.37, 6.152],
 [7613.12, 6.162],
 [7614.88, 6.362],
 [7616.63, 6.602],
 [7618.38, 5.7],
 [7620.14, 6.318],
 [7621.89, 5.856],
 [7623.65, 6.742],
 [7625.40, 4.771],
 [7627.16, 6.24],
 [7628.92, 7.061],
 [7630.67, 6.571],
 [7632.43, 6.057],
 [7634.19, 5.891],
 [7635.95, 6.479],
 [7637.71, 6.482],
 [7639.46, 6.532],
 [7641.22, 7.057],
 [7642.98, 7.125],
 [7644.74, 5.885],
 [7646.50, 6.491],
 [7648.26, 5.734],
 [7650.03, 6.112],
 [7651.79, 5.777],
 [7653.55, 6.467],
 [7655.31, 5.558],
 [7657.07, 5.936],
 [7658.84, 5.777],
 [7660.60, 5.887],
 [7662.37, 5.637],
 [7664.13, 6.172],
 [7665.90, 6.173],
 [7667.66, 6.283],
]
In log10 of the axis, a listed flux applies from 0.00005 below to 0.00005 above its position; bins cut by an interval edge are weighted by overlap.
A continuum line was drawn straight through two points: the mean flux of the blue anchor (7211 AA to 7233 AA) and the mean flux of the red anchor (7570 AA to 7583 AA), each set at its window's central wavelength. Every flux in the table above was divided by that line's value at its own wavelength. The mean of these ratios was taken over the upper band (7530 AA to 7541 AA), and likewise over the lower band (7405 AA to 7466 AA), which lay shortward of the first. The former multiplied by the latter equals 1.05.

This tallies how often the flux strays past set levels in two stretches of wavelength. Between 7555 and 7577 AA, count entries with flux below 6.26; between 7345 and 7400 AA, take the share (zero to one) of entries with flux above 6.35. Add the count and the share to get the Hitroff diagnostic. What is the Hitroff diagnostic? 6.5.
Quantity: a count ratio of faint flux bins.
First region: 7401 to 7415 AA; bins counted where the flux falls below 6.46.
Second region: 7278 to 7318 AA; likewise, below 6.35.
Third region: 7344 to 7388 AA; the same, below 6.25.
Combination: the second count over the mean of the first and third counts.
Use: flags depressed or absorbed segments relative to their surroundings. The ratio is 1.57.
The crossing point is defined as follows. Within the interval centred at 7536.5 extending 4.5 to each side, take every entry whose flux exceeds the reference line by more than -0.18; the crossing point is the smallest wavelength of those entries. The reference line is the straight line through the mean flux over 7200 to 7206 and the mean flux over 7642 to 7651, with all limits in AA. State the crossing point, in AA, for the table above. 7534.65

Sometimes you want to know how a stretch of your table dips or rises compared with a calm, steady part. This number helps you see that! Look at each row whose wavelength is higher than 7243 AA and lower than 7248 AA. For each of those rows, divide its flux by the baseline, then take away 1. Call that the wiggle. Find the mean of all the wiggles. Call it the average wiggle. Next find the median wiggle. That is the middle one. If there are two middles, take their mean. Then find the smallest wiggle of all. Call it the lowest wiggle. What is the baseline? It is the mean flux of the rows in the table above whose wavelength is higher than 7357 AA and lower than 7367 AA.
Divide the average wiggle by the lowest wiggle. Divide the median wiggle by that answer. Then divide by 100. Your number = 0.0000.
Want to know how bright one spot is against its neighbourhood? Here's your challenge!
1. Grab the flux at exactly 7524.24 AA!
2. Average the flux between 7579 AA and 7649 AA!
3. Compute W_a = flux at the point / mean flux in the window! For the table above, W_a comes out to 1.02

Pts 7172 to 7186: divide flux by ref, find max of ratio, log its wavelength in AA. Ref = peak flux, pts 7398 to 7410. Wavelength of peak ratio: 7174.02 AA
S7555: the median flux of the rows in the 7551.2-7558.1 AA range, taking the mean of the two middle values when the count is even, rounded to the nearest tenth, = 6.3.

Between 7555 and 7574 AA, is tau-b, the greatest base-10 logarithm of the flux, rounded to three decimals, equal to 0.810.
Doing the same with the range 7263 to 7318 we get 0.920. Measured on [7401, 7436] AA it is 0.829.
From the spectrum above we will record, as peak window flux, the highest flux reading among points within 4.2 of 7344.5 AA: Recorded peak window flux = 6.594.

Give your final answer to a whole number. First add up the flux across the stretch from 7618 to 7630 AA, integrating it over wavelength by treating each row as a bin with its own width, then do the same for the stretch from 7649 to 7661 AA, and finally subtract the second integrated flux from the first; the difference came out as 2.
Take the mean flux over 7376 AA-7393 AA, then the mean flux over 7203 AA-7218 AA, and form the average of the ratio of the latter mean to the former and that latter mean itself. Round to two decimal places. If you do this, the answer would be 3.80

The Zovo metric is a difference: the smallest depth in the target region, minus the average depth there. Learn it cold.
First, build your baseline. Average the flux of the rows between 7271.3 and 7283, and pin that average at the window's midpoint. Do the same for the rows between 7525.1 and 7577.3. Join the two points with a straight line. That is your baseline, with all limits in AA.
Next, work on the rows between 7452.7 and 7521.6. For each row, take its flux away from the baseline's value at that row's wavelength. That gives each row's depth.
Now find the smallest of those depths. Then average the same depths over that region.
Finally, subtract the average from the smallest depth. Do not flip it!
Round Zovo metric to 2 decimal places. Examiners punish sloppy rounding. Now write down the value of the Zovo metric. -0.94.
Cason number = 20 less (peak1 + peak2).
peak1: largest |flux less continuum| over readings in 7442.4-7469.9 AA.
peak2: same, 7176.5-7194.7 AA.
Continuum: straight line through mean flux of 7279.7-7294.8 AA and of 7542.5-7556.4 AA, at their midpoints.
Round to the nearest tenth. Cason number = 18.5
